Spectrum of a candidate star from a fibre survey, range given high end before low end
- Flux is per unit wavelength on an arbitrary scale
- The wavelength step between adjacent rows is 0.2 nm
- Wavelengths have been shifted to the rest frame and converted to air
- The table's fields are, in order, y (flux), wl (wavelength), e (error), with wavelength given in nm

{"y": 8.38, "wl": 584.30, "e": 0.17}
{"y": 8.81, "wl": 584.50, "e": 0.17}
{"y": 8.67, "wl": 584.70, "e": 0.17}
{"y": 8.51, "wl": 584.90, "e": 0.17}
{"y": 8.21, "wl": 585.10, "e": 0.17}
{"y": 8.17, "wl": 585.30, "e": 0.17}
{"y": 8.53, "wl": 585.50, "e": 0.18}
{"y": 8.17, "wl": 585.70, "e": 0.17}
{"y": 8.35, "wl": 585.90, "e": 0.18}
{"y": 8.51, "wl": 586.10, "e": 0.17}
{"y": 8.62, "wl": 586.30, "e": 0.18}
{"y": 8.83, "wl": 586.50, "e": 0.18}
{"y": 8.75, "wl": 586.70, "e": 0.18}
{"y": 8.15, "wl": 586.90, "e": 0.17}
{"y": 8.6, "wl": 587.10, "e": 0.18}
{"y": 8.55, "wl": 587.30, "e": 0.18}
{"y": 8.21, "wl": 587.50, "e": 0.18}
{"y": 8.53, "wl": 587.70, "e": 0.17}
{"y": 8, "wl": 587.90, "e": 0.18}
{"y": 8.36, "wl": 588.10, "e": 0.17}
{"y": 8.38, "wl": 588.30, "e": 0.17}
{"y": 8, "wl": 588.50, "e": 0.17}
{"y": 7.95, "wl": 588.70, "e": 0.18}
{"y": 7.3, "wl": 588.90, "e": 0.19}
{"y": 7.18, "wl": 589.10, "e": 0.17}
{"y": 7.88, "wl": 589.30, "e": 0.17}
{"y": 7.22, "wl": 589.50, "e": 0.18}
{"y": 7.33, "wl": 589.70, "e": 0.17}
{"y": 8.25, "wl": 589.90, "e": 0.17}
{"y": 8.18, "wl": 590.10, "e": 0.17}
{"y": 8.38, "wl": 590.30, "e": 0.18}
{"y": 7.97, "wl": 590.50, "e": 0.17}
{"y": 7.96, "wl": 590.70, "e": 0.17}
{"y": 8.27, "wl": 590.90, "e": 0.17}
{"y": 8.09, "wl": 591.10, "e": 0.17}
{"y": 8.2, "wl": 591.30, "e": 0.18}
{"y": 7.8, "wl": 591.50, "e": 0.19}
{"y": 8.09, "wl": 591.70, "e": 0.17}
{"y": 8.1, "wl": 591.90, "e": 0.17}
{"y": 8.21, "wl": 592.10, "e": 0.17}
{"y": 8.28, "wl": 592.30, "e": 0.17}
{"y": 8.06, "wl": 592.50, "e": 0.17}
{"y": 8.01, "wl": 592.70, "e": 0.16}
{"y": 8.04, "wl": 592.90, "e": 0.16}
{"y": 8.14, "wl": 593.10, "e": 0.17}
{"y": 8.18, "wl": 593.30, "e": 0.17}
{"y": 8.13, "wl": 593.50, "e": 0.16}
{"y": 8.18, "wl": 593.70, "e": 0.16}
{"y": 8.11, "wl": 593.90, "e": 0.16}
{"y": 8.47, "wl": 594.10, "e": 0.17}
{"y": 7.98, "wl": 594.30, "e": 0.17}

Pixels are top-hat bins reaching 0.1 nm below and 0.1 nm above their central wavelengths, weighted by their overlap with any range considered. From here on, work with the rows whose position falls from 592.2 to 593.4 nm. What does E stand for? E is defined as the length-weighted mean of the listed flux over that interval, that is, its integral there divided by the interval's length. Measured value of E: 8.1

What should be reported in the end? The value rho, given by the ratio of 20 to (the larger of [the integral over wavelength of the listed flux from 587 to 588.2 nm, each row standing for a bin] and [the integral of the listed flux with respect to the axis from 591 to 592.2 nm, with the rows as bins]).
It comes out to 1.99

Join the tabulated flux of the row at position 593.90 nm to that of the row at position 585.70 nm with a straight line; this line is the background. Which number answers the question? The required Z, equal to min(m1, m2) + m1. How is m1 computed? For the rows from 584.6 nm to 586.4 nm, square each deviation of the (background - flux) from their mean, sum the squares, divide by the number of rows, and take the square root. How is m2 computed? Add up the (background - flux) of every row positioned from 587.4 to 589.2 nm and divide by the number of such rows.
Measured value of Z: 0.35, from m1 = 0.18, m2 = 0.16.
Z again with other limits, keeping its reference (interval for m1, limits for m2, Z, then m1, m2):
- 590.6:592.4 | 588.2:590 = 0.29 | 0.15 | 0.42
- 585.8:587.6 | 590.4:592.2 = 0.27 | 0.22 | 0.05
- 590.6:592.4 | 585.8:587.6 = -0.20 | 0.15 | -0.35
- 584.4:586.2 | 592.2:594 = 0.20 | 0.21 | -0.01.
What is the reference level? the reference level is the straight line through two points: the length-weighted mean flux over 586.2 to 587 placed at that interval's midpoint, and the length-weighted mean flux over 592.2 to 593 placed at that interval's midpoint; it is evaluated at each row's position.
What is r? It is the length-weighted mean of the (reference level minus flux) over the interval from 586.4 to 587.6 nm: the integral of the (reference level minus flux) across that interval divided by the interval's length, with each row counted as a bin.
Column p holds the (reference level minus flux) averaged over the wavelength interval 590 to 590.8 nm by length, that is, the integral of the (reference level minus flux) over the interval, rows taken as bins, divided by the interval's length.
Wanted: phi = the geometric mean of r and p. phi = 0.08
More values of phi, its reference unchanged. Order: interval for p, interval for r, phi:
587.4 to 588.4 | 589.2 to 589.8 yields 0.40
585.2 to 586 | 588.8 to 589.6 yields 0.60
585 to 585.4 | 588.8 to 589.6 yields 0.71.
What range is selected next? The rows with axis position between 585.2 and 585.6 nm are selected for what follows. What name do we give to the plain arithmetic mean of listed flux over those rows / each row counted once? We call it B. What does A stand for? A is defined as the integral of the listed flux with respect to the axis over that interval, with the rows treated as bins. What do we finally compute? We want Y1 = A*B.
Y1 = 27.9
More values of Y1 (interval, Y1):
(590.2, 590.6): 26.7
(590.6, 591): 26.3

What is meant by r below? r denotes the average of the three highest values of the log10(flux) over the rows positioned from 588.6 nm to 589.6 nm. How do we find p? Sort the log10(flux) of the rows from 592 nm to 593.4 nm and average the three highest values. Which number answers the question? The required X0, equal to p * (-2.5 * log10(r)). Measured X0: 0.119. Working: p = 0.915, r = 0.887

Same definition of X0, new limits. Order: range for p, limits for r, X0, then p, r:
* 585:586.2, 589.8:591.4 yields 0.085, 0.928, 0.919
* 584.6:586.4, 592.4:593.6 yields 0.094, 0.935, 0.911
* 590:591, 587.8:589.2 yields 0.087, 0.918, 0.916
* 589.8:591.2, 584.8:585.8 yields 0.078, 0.919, 0.925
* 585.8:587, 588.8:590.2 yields 0.098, 0.941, 0.909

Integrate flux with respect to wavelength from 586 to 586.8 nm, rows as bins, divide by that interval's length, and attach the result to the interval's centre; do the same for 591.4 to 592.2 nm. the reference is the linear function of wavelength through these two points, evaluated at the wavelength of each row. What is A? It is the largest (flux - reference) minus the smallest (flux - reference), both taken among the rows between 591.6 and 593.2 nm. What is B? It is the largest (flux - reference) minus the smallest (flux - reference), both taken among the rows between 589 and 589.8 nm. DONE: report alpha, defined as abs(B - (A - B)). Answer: 1.19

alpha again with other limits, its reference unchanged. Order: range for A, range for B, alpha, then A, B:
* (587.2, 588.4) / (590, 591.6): 0.37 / 0.51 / 0.4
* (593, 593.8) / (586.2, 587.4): 1.16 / 0.11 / 0.6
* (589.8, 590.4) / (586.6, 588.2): 1.00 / 0.22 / 0.6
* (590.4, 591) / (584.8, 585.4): 0.24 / 0.35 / 0.3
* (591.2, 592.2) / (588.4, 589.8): 1.02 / 0.48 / 0.8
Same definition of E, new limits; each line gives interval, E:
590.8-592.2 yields 8.1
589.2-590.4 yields 7.9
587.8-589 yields 8.0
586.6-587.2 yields 8.5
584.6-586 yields 8.4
